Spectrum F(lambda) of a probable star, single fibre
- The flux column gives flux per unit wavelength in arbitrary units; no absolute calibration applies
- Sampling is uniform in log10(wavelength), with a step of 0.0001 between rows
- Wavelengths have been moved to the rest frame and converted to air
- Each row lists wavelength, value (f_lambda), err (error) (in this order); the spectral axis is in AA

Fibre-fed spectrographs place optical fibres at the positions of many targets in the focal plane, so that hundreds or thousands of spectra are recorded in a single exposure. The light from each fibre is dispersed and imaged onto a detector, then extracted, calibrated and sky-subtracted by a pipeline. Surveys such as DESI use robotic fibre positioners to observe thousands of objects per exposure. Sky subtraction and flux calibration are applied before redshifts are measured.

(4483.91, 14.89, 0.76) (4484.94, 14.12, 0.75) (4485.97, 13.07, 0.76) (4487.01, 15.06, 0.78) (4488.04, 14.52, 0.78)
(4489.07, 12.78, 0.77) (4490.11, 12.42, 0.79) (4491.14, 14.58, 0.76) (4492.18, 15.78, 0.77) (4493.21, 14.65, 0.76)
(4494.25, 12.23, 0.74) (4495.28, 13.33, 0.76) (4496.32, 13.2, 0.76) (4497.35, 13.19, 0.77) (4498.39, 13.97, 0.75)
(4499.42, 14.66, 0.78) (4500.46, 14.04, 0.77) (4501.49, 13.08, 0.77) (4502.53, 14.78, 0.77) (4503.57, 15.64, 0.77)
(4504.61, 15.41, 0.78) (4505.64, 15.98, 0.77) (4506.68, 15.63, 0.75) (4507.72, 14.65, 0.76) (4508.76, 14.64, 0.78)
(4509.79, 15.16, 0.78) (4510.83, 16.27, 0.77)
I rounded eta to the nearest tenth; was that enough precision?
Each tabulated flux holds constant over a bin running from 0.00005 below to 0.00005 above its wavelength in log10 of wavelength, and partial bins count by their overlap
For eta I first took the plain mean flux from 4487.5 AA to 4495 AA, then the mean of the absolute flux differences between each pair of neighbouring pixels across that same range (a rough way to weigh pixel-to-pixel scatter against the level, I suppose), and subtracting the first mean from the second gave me -12.3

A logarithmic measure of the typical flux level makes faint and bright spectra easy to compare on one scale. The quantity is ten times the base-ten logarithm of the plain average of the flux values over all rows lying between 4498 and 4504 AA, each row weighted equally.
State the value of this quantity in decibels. 11.6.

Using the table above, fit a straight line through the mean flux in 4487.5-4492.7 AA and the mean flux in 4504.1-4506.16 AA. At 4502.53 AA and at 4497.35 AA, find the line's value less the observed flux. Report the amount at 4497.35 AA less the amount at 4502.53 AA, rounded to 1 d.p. 1.0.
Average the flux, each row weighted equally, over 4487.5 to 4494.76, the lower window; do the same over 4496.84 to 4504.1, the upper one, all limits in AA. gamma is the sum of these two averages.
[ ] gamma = 28.0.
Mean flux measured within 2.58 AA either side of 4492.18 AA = 13.9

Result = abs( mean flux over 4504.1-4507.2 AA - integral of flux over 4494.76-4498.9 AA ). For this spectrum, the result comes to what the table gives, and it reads 40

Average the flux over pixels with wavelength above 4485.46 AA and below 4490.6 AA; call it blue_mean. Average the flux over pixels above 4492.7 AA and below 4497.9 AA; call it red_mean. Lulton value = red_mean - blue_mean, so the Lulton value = -0.25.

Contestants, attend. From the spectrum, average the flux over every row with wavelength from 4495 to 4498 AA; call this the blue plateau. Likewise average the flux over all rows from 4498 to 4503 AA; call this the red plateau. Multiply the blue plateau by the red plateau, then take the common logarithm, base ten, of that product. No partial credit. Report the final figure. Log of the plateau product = 2.27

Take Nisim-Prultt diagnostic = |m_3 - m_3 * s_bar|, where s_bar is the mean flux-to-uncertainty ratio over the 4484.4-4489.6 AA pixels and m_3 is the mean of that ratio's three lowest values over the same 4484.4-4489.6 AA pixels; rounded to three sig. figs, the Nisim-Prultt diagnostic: 299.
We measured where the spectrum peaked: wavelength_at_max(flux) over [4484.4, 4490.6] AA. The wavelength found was 4487.01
